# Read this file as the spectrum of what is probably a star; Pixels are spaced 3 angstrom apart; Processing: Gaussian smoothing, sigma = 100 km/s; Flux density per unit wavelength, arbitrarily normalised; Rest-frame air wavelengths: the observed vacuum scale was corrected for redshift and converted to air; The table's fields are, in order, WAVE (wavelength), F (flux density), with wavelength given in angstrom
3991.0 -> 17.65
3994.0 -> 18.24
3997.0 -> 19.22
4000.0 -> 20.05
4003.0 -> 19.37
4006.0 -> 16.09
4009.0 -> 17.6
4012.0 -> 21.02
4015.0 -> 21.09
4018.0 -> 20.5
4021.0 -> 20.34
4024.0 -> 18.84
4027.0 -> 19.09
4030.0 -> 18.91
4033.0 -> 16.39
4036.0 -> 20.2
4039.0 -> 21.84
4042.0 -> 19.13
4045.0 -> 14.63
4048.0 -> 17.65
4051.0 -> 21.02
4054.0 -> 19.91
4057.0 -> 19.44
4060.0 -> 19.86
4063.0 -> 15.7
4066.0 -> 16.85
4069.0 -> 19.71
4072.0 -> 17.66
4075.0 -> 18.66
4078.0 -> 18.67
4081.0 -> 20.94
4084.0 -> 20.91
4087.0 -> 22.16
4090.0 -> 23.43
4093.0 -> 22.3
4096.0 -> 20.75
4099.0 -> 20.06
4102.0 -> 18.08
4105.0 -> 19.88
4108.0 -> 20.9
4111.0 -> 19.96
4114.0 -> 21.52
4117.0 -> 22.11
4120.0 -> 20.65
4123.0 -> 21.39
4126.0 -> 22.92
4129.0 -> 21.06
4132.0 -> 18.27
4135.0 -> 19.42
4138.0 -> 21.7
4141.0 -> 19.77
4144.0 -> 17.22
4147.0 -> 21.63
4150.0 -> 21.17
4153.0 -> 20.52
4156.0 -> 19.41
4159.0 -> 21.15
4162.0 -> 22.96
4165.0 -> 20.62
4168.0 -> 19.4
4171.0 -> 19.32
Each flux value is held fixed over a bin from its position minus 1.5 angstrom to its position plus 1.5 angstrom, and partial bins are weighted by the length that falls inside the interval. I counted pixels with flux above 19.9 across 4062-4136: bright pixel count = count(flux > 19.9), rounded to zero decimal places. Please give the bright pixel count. 15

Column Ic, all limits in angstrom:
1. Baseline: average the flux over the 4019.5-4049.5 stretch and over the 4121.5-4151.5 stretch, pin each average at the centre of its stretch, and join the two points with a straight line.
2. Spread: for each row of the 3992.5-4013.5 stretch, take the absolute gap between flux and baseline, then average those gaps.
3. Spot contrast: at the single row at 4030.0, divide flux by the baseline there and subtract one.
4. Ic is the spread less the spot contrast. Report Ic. 1.42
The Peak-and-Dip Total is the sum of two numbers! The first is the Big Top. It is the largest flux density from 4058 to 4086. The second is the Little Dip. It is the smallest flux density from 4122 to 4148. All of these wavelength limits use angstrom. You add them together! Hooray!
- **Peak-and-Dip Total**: 38.2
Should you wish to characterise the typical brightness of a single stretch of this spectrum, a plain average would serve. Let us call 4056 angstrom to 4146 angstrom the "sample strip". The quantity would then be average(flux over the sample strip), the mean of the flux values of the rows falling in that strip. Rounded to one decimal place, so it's 20.1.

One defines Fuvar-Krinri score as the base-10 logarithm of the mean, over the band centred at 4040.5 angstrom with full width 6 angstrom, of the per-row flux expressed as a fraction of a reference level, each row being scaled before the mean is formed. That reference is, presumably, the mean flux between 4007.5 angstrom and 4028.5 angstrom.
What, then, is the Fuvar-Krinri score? 0.015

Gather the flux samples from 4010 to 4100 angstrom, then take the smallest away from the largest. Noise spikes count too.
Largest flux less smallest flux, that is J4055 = 8.8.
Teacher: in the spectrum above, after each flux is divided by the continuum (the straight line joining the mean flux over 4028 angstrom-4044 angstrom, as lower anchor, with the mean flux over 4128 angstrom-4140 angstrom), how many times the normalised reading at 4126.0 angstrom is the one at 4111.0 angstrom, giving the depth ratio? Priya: 0.88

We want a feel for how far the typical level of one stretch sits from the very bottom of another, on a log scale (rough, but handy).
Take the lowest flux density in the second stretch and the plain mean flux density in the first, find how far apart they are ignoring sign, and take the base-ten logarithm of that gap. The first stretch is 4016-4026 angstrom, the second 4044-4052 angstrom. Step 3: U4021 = 0.72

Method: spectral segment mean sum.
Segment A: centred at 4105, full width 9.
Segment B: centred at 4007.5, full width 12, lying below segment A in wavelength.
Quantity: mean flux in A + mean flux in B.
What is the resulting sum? 38.14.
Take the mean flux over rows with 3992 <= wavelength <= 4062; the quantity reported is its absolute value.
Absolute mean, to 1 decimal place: 19.1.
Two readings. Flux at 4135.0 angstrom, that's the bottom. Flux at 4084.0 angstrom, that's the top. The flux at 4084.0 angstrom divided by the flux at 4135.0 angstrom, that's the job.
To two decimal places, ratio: 1.08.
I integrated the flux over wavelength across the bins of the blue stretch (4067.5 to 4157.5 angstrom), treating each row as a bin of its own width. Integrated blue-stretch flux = 1838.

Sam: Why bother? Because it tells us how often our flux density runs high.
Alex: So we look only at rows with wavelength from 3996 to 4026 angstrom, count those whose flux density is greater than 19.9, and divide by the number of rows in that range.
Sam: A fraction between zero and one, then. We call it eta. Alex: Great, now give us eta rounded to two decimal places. 0.50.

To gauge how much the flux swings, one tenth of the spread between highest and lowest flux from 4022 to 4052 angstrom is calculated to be 0.72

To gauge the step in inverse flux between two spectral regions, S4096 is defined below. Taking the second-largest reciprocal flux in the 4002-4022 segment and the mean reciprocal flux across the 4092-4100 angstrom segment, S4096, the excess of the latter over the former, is -0.0092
